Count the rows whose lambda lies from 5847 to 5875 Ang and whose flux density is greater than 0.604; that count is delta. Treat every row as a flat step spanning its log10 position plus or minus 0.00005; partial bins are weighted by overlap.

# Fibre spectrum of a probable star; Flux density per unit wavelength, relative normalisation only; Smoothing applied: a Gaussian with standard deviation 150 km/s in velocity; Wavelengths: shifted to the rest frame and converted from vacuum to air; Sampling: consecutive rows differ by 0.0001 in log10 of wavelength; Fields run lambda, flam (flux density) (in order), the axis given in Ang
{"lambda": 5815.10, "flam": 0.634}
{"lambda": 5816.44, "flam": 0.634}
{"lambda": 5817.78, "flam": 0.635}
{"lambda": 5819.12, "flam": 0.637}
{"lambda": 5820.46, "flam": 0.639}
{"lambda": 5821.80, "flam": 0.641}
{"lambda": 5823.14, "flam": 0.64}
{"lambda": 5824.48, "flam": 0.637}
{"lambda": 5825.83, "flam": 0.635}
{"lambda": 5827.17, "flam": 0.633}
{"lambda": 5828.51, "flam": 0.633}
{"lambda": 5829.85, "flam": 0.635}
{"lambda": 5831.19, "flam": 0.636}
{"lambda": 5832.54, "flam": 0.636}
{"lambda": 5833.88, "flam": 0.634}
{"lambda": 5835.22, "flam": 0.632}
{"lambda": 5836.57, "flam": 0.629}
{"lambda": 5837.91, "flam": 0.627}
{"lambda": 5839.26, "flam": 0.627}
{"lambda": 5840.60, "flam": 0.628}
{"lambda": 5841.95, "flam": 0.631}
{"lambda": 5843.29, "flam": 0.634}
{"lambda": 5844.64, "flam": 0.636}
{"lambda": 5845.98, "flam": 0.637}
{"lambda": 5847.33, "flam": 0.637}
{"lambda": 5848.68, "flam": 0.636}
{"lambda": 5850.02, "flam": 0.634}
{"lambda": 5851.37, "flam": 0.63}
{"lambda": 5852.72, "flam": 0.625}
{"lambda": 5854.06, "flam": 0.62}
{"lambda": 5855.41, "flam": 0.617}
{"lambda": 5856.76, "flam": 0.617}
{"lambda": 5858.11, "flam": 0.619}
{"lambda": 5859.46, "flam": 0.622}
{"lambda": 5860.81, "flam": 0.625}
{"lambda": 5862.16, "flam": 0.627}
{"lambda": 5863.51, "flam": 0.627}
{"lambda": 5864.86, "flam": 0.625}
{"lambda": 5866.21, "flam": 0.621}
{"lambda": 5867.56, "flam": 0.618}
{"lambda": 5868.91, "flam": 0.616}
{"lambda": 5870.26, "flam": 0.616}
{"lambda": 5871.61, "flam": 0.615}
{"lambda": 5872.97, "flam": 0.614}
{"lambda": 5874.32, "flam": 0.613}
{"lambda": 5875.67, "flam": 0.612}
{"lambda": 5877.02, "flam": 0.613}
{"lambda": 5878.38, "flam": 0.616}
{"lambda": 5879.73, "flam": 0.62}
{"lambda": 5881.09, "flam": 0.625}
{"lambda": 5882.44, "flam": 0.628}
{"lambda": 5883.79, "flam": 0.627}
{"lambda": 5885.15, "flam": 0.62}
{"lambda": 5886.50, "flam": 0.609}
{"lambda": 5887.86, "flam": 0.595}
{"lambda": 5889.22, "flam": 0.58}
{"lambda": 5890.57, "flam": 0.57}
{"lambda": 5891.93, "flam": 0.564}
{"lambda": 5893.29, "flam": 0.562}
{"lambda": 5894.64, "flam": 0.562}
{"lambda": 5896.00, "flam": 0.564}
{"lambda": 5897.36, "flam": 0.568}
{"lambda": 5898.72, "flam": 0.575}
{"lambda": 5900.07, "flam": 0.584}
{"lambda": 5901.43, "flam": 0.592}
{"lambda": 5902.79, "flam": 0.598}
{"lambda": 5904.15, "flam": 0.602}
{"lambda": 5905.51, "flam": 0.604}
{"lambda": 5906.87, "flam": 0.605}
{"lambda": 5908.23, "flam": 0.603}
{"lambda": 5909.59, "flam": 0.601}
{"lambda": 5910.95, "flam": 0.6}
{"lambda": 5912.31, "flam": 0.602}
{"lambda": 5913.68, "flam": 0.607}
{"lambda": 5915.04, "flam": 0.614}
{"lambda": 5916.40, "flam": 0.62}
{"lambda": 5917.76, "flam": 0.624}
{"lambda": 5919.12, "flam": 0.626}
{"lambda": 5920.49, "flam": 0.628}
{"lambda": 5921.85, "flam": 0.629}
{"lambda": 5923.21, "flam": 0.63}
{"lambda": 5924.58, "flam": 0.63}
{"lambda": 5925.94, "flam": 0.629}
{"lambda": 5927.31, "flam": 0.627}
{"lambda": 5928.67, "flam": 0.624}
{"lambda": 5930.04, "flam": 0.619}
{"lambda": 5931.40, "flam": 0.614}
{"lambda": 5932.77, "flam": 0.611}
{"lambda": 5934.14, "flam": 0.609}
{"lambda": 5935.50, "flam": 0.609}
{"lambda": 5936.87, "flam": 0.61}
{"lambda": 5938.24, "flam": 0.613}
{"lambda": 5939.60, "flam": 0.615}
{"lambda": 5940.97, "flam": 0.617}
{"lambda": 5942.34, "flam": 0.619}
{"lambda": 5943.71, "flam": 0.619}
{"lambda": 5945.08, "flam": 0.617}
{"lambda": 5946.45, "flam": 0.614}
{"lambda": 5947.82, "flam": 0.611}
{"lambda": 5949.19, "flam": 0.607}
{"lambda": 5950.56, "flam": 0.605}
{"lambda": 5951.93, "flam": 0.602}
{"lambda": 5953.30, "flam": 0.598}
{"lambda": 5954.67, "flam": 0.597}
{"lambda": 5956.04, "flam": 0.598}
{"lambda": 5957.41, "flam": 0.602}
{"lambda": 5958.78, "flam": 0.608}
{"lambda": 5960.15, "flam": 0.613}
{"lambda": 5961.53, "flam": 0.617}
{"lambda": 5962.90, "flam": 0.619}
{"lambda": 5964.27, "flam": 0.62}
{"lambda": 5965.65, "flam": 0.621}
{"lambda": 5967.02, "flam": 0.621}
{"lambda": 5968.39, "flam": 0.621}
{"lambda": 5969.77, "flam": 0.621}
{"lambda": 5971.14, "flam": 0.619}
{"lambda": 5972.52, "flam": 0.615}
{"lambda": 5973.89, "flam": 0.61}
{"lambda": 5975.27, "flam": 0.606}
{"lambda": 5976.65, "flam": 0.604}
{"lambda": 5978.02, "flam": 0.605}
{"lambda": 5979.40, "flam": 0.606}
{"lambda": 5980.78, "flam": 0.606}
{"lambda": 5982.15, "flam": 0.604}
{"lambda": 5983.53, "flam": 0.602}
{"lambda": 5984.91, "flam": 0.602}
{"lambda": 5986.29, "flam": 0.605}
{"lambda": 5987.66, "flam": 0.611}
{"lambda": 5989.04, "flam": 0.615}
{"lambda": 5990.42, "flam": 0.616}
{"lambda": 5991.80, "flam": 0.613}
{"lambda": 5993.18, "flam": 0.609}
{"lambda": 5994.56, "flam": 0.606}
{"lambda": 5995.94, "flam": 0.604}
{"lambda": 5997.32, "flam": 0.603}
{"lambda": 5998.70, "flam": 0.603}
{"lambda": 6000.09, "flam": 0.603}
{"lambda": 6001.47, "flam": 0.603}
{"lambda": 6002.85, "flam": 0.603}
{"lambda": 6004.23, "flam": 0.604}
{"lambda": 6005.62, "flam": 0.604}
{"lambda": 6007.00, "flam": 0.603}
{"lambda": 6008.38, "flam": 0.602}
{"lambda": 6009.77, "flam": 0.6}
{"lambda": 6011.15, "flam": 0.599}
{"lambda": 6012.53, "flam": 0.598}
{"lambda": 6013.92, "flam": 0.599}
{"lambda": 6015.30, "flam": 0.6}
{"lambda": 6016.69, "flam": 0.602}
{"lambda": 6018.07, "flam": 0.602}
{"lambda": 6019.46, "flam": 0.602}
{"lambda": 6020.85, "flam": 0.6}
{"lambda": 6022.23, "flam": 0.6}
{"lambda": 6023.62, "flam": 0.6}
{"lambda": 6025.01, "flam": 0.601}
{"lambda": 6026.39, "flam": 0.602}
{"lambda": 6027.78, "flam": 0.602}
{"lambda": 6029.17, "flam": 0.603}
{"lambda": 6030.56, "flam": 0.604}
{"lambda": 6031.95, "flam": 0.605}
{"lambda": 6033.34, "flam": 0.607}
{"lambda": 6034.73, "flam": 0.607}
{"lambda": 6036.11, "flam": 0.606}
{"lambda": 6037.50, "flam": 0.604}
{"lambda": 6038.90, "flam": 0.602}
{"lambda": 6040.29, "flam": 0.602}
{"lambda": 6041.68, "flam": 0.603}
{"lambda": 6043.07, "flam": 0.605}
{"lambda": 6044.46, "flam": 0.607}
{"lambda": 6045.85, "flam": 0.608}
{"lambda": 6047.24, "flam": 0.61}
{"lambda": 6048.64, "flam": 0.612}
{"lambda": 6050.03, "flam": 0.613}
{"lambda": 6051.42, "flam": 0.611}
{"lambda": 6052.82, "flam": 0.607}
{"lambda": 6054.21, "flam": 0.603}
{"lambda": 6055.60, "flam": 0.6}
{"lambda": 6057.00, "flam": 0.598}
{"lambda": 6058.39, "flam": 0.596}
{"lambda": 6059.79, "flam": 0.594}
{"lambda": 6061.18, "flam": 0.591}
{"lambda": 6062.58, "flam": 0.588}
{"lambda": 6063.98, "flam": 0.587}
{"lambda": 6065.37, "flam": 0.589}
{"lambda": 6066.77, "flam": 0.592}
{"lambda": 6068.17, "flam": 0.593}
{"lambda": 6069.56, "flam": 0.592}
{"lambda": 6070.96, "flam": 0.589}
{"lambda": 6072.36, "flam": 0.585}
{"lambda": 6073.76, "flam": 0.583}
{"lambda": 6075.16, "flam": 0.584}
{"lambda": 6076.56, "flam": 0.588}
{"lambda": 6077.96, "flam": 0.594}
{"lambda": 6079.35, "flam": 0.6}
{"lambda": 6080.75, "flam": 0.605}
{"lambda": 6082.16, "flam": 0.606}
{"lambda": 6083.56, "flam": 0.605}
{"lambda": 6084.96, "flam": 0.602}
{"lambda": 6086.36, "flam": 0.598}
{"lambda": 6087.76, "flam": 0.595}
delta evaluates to 21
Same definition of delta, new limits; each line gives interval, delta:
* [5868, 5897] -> 14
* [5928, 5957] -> 17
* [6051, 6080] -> 2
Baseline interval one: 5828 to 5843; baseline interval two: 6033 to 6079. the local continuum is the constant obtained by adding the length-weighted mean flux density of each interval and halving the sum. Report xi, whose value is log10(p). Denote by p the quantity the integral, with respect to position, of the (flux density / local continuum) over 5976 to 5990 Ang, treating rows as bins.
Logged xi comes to 1.140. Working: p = 13.8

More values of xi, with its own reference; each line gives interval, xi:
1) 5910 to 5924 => 1.148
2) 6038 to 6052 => 1.140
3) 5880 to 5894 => 1.134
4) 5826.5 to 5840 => 1.142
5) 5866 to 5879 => 1.114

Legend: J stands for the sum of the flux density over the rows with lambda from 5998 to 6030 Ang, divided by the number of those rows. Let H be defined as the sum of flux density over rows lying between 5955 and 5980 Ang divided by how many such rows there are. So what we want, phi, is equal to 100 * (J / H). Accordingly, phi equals 98.2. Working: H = 0.613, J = 0.602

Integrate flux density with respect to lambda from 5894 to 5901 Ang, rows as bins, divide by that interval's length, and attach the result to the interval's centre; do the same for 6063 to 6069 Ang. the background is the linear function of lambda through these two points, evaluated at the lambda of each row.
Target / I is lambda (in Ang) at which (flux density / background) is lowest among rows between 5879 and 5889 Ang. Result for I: 5887.86 Ang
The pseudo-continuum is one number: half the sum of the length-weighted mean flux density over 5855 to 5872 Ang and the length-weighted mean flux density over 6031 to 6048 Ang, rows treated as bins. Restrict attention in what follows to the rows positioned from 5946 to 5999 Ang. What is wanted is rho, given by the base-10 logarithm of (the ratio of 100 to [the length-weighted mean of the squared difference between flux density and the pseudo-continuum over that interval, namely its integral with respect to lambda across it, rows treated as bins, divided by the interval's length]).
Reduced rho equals 6.2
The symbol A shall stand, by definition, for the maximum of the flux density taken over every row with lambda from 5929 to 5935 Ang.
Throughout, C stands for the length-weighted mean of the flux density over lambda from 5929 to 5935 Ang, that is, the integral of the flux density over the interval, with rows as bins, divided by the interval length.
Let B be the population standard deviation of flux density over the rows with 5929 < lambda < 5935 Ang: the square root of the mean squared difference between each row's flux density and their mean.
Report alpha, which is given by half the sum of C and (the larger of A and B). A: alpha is 0.616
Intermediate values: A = 0.619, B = 0.0038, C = 0.614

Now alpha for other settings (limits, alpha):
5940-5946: 0.618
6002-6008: 0.604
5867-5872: 0.617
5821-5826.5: 0.639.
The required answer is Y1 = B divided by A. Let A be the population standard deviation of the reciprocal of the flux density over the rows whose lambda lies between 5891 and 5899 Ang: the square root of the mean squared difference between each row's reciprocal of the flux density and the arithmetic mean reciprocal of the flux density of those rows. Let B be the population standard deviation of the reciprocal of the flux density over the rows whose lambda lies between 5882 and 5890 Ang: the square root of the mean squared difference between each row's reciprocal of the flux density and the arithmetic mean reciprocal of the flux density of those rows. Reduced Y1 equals 3.4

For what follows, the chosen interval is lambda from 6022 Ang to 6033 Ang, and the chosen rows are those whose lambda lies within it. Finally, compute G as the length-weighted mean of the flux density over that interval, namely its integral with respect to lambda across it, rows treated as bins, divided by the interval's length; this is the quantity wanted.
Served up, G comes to 0.60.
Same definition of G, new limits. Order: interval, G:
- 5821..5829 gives 0.64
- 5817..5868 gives 0.63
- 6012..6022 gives 0.60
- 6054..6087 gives 0.59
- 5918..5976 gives 0.62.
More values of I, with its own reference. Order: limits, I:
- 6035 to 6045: 6040.29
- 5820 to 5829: 5828.51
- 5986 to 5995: 5986.29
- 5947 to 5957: 5954.67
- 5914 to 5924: 5915.04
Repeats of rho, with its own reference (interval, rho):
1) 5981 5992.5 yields 6.3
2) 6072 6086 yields 5.4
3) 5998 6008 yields 6.0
